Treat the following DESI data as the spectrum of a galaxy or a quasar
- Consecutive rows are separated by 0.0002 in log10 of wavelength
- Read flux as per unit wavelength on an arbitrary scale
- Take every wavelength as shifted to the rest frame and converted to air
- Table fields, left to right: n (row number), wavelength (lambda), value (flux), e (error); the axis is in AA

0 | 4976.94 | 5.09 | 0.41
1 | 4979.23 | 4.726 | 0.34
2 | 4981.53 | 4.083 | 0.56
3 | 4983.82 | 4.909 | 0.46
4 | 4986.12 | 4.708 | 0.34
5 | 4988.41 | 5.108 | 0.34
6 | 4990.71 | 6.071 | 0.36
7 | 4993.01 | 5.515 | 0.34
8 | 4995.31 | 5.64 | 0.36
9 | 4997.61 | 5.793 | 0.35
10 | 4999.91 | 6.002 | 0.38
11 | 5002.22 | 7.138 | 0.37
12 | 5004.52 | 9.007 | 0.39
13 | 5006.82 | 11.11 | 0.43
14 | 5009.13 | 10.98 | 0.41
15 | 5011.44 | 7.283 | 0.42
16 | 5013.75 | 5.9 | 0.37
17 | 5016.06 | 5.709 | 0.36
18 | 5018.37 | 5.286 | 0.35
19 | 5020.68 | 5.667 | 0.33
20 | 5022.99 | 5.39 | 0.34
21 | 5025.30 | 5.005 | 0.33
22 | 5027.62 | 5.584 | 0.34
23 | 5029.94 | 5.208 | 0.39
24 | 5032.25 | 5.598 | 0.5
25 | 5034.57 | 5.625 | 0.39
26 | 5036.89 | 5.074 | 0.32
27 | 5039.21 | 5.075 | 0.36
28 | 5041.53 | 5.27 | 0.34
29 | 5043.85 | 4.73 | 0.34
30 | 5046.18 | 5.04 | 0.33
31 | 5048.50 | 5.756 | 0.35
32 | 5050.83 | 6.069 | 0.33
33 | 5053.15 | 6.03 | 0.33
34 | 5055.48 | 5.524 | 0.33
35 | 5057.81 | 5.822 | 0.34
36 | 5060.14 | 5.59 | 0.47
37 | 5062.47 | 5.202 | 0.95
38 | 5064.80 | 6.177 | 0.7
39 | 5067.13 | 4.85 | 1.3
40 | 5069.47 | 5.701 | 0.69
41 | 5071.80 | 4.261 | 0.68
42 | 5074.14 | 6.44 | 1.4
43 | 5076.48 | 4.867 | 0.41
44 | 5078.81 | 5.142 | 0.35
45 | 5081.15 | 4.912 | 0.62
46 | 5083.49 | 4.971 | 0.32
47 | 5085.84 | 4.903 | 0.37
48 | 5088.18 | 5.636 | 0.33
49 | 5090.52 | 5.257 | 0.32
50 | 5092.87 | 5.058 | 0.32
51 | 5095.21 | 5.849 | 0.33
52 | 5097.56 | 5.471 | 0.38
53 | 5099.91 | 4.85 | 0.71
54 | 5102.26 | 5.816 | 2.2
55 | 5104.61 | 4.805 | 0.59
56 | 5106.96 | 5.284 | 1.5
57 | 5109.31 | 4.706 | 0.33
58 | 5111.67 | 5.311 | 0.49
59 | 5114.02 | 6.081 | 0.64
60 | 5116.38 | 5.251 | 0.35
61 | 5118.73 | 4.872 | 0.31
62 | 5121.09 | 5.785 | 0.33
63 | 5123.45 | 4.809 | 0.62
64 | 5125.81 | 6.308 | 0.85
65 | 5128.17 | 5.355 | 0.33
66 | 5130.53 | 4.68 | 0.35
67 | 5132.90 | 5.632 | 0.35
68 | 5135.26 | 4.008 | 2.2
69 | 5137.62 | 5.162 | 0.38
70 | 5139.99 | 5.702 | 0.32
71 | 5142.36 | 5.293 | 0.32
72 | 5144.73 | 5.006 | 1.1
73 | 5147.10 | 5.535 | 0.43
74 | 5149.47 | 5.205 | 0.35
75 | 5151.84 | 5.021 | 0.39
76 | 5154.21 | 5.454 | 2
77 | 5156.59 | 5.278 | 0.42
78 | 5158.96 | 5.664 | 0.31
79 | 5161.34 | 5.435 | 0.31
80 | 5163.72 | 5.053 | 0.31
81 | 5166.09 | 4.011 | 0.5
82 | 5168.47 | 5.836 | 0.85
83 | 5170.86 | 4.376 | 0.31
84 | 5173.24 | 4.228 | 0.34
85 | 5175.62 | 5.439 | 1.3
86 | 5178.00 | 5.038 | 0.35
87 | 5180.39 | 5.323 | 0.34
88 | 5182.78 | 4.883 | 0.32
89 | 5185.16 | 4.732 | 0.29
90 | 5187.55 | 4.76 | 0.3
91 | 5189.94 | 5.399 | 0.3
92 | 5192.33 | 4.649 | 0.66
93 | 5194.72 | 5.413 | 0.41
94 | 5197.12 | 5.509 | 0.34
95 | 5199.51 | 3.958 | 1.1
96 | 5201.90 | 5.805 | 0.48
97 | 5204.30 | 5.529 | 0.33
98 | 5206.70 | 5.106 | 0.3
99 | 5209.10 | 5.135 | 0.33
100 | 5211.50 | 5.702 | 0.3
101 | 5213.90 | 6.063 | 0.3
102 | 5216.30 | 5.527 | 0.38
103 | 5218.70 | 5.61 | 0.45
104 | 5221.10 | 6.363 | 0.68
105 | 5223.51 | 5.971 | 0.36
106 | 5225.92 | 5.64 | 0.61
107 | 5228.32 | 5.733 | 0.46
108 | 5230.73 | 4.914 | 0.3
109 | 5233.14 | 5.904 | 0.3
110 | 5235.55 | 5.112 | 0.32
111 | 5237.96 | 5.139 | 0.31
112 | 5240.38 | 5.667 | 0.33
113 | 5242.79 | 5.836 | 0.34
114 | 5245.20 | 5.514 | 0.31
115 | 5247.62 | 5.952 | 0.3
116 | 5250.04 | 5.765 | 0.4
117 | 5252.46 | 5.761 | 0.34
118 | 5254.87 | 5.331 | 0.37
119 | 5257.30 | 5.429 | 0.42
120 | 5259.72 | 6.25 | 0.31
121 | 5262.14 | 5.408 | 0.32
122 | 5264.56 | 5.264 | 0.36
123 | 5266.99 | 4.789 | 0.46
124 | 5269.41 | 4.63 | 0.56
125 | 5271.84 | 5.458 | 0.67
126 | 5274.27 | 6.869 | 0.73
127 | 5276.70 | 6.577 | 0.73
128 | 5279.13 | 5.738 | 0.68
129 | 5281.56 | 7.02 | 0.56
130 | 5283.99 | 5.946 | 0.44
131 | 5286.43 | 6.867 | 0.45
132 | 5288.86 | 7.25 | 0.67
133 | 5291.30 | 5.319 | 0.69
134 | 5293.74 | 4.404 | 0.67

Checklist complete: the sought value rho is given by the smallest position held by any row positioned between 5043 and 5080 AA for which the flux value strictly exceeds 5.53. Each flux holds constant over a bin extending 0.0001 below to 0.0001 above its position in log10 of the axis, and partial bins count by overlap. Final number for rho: 5048.50 AA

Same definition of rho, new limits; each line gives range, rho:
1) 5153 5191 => 5158.96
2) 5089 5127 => 5095.21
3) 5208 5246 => 5211.50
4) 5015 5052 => 5016.06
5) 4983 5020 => 4990.71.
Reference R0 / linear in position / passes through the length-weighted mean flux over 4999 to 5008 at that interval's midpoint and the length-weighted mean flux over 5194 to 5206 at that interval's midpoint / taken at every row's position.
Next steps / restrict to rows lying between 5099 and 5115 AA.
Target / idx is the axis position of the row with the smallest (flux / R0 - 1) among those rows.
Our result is 5109.31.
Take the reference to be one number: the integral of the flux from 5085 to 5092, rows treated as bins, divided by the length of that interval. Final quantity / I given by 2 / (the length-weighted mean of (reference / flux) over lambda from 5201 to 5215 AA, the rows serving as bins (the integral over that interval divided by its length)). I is 2.10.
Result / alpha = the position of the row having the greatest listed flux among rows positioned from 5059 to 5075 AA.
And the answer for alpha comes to 5074.14 AA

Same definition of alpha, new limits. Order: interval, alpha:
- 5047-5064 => 5050.83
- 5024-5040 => 5034.57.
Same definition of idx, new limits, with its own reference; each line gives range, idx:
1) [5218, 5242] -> 5230.73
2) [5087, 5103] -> 5099.91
